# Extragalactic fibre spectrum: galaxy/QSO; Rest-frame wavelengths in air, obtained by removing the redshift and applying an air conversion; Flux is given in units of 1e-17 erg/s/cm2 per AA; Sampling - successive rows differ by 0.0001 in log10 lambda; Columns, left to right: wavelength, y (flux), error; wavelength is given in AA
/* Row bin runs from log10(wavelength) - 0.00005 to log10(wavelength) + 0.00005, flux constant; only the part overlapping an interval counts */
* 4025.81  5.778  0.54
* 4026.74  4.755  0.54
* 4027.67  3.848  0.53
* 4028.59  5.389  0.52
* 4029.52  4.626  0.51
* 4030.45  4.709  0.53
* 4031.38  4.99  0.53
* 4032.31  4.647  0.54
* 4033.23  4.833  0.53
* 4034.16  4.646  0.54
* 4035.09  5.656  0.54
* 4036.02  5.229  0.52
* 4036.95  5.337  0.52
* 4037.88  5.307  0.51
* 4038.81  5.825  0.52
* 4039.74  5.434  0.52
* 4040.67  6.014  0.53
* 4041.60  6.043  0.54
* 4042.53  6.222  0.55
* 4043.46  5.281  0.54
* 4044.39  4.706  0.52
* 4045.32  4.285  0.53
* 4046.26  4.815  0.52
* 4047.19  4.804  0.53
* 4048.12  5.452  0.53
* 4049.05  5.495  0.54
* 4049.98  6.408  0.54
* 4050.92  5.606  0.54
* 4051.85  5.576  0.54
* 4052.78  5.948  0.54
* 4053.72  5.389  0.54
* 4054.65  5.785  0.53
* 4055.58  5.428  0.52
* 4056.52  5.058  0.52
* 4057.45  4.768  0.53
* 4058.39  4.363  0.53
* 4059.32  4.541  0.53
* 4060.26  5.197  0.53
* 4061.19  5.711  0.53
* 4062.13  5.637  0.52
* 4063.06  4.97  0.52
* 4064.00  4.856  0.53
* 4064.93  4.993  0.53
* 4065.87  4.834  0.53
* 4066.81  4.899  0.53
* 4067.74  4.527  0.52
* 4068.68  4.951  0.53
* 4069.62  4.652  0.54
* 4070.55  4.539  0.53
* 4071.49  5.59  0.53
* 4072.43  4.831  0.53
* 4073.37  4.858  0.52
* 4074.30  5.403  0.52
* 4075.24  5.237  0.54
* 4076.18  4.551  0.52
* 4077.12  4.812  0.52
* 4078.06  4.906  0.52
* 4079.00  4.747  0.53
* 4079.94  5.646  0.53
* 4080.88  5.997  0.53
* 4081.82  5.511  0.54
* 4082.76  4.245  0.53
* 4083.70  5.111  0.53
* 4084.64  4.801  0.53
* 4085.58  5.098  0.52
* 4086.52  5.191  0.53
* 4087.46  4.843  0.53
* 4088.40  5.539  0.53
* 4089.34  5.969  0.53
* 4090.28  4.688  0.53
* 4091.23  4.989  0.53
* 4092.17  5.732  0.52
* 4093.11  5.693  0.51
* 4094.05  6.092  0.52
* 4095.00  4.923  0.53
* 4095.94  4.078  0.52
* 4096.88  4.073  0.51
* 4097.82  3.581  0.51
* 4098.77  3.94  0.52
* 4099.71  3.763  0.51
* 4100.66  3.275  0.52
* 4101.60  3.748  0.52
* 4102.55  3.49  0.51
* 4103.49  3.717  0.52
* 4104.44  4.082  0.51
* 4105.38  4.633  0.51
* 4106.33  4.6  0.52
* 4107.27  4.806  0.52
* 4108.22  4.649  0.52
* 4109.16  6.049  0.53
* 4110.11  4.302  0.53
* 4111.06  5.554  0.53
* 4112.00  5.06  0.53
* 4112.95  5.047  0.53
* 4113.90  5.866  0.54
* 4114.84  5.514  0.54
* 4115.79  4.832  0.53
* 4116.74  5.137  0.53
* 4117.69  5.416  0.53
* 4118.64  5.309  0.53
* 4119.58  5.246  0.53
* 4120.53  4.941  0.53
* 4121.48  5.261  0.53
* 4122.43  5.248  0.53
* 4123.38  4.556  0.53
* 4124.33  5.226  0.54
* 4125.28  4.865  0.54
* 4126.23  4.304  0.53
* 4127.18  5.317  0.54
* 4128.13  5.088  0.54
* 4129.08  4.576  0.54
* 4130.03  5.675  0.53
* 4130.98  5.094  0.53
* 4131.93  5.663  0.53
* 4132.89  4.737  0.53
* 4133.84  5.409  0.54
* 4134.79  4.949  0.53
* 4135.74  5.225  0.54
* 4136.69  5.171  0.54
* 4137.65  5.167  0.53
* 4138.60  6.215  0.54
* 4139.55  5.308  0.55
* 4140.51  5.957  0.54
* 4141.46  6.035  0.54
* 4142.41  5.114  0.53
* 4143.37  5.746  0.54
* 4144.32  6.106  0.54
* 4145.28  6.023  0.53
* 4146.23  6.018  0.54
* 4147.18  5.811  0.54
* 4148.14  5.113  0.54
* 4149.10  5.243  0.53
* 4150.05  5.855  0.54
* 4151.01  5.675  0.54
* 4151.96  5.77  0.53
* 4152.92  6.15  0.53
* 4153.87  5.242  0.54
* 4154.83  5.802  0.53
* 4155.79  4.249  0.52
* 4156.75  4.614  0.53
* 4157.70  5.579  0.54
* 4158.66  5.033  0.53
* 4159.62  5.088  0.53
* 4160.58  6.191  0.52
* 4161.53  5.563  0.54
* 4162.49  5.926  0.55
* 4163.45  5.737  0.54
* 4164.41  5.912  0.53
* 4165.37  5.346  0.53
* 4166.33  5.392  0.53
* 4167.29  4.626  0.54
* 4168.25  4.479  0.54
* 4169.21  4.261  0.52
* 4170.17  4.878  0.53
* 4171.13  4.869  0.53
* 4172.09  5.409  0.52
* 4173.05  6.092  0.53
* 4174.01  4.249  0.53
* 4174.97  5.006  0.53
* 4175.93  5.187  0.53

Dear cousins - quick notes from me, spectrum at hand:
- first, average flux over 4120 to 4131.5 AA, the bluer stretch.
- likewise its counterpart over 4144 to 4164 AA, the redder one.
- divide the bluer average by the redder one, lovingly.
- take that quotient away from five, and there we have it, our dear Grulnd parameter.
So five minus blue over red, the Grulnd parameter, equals 4.10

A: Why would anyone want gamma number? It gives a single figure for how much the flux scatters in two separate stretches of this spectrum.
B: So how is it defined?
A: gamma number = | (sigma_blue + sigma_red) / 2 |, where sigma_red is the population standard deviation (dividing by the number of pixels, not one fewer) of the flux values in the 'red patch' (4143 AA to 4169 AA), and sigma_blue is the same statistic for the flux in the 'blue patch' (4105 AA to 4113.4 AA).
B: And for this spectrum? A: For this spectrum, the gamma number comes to 0.52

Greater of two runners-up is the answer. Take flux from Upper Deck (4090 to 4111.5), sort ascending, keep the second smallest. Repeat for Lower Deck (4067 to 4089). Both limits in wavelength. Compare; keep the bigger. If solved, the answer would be 4.53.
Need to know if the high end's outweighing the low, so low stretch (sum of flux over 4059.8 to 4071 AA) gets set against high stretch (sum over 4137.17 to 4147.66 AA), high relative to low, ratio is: 1.06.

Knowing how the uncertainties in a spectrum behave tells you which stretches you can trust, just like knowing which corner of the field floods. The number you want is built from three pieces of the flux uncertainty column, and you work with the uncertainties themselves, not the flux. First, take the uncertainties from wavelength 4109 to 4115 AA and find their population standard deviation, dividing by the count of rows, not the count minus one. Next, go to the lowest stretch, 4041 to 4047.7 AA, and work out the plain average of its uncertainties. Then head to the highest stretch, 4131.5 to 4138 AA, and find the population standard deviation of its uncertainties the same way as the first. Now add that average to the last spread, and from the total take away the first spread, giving 0.533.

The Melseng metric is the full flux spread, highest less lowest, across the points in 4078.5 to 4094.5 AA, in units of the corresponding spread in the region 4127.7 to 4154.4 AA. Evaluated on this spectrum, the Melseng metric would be 1.1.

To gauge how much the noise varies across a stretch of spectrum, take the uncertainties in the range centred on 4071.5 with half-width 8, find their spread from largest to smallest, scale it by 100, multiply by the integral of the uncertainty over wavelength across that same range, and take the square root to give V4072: 4.1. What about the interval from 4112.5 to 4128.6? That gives 2.9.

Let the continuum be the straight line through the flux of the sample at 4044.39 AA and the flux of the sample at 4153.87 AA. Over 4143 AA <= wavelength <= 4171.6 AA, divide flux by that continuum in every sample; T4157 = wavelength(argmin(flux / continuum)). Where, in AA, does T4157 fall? 4169.21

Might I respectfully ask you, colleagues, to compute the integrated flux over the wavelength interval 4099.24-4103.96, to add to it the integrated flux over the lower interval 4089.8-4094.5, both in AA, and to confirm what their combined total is 43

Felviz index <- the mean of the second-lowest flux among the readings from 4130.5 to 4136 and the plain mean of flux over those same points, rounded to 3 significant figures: 5.06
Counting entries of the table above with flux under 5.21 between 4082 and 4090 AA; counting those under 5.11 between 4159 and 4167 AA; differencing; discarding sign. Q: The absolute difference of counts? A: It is 5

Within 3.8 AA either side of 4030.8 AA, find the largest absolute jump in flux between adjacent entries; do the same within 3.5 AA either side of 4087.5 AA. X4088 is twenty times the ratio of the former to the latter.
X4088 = 24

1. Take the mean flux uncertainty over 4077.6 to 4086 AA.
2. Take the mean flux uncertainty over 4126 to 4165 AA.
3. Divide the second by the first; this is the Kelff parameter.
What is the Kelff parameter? 1.01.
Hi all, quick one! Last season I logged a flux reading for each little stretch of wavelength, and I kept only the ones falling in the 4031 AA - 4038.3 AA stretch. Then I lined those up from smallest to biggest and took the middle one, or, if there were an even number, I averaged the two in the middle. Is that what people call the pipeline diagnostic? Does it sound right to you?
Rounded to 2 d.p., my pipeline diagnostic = 5.11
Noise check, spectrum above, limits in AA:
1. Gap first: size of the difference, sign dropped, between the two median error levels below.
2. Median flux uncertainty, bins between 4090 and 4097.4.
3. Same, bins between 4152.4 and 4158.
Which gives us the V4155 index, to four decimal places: 0.0100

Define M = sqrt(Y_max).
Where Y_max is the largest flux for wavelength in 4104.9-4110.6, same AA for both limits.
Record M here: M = 2.46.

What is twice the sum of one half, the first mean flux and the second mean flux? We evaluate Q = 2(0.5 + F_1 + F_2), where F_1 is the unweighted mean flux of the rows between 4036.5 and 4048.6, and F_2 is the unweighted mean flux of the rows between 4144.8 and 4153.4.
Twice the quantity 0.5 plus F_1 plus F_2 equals 23.2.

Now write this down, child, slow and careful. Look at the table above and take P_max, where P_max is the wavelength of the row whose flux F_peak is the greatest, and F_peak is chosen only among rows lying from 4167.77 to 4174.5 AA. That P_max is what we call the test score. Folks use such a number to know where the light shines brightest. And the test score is 4173.05 AA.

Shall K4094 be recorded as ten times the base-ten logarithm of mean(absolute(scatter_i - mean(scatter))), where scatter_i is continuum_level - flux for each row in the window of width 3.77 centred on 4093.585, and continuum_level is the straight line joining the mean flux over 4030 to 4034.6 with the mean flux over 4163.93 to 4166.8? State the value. -4.6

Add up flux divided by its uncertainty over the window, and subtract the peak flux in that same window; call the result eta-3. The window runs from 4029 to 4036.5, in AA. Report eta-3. 69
